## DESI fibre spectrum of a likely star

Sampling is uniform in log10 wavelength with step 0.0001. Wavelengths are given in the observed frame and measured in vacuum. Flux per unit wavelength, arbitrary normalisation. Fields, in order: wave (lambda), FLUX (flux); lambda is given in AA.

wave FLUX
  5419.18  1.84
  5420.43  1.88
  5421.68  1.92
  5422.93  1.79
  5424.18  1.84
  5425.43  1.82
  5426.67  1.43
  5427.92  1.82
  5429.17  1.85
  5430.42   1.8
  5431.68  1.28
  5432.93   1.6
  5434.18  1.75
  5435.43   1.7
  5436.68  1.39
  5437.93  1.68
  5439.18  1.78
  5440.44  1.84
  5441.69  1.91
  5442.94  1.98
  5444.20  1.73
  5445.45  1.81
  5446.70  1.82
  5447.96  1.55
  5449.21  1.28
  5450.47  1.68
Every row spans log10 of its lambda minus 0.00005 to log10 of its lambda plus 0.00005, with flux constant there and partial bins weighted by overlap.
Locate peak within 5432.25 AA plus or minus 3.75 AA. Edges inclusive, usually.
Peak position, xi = 5429.17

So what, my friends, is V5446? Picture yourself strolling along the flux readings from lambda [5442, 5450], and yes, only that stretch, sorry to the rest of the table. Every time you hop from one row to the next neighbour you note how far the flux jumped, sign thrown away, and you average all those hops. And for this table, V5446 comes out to 0.176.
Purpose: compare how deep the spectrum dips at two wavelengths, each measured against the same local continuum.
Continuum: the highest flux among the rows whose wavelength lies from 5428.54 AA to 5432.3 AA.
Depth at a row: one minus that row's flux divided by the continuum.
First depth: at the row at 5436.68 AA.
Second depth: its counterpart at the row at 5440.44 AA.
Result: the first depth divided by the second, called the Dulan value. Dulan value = 46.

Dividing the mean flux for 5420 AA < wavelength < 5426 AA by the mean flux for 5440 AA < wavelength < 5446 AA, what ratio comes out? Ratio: 1.00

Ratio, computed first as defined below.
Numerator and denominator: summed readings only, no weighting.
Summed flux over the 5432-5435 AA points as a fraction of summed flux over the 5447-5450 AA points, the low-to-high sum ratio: 1.18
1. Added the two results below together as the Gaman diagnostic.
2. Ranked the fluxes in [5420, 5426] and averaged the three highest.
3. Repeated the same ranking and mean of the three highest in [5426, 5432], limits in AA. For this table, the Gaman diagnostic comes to 3.70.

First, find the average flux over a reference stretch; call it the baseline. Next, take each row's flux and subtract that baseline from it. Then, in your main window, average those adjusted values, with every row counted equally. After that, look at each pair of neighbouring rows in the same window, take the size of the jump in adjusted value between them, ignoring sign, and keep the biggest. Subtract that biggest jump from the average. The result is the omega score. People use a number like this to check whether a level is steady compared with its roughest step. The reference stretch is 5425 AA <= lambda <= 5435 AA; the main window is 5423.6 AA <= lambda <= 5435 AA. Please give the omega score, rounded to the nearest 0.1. -0.5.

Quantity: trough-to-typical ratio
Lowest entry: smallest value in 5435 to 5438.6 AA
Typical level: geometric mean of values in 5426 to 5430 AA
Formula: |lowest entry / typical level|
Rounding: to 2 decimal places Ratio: 0.82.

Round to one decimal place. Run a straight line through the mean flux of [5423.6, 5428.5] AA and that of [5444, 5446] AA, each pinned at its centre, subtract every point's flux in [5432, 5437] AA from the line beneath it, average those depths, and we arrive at 0.1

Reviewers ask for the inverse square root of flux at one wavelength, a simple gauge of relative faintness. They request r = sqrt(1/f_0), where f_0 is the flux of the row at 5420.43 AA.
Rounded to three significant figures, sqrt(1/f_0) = 0.729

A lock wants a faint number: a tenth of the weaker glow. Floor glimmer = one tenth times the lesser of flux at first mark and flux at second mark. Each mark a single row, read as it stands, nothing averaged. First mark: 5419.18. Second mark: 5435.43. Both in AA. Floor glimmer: 0.170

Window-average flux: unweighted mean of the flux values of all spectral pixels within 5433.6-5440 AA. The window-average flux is 1.66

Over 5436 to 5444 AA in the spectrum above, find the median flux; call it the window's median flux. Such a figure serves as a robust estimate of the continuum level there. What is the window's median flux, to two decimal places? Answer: 1.81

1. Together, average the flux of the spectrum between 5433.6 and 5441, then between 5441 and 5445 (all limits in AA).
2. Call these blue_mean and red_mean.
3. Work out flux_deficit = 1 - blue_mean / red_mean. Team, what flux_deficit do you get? 0.098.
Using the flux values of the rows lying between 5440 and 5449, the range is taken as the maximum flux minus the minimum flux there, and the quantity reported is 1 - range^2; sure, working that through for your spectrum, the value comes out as 0.82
